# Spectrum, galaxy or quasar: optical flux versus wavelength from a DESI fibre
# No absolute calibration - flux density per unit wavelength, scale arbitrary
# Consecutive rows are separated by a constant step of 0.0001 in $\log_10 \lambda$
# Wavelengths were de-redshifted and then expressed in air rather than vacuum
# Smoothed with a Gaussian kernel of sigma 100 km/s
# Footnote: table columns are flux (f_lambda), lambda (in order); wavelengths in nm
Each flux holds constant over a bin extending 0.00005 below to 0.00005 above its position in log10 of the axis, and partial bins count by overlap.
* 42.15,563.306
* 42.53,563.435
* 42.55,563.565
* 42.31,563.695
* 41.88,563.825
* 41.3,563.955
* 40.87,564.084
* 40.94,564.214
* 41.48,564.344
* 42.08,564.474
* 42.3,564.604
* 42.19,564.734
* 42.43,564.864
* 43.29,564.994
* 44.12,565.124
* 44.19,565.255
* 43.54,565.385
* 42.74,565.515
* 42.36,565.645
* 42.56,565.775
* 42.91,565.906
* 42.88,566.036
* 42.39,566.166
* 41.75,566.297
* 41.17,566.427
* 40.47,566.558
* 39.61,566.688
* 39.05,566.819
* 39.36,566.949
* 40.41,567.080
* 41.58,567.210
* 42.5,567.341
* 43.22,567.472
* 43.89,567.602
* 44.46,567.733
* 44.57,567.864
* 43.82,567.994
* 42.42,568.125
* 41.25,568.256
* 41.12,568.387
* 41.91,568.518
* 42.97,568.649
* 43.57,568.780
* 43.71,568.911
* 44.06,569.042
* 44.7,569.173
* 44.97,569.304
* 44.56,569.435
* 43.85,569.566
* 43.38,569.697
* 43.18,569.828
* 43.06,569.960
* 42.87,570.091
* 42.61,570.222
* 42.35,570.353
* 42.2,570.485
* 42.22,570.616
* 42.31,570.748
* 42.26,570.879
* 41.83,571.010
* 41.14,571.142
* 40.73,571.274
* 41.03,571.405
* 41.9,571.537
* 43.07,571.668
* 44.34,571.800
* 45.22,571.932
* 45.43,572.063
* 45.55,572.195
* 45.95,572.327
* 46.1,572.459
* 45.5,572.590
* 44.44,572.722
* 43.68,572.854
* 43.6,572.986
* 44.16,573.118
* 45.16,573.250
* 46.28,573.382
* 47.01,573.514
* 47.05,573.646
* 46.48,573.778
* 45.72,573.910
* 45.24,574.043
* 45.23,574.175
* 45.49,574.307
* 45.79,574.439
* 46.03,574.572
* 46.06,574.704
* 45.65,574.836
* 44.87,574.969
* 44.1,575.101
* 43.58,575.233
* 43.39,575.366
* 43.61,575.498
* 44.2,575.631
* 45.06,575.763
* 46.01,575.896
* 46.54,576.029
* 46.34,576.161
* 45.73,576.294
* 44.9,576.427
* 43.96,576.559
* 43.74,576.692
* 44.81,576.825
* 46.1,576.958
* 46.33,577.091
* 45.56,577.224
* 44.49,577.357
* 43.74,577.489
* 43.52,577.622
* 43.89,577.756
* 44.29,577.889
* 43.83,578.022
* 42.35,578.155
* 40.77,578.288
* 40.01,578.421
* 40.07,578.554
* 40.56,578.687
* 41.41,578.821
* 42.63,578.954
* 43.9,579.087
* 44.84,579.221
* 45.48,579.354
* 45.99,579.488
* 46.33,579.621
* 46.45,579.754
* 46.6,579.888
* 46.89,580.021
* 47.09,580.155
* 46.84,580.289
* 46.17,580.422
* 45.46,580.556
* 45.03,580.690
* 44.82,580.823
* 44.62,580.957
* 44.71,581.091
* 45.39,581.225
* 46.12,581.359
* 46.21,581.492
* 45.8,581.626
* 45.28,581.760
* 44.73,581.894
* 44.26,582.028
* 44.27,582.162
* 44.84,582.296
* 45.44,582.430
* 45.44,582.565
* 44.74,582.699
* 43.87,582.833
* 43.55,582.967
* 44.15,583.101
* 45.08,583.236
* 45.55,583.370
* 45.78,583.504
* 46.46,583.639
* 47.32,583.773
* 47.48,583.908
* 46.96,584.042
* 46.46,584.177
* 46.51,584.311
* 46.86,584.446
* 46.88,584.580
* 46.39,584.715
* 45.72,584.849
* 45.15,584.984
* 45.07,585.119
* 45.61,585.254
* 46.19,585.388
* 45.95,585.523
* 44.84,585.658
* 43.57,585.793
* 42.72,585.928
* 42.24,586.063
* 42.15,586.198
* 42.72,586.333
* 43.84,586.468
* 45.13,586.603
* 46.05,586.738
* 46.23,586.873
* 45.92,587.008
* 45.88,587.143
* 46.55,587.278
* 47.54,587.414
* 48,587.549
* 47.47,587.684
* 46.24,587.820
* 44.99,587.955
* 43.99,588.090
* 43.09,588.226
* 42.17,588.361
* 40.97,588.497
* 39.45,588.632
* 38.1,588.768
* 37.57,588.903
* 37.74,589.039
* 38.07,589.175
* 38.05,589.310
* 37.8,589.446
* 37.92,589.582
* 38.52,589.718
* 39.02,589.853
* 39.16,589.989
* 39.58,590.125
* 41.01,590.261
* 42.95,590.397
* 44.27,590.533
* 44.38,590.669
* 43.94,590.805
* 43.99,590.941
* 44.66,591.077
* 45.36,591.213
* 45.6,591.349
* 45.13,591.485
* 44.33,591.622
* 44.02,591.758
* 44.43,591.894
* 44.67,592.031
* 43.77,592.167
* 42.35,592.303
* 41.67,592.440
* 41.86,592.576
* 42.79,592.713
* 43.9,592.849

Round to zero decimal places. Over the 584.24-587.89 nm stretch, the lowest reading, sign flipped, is -42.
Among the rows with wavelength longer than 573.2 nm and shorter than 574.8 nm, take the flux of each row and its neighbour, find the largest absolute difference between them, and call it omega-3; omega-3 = 1.1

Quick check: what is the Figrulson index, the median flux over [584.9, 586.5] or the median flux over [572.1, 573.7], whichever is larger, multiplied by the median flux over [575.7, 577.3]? 2078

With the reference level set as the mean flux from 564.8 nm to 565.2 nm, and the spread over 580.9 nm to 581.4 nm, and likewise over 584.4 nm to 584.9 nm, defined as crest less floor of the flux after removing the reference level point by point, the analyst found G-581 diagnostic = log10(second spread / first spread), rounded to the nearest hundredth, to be -0.11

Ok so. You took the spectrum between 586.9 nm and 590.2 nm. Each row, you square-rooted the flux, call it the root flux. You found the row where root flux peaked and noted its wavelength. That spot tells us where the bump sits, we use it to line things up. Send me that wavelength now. 587.549 nm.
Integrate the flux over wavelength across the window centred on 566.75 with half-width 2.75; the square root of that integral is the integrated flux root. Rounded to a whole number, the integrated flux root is 15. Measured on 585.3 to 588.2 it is 11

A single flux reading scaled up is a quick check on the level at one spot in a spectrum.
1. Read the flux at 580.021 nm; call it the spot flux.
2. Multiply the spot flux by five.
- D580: 234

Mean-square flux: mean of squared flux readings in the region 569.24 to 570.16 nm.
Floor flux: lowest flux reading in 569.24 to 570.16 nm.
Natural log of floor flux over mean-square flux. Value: -3.80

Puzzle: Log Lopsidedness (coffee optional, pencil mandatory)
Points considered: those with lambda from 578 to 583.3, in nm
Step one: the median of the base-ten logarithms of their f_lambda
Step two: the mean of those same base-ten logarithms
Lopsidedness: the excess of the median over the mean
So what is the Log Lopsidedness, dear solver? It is 0.003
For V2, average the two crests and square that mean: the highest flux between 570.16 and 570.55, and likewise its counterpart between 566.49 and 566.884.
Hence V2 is 1726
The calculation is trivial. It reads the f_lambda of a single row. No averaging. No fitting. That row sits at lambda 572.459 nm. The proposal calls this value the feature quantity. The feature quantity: 46.1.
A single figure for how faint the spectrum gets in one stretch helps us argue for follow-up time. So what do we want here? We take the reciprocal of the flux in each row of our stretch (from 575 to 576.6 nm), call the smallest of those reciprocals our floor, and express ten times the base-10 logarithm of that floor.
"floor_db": -16.7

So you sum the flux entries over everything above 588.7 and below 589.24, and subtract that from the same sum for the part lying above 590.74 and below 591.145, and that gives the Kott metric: -19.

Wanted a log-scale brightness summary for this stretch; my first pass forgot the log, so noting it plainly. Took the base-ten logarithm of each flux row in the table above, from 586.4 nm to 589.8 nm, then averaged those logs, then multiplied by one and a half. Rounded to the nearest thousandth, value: 2.443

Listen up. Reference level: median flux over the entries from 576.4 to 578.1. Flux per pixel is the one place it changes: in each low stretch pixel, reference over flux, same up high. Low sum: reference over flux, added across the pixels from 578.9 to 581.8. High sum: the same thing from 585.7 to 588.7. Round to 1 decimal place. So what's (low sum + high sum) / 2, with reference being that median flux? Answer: 21.7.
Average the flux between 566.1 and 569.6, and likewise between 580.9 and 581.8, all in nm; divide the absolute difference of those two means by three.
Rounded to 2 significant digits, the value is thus 1.0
